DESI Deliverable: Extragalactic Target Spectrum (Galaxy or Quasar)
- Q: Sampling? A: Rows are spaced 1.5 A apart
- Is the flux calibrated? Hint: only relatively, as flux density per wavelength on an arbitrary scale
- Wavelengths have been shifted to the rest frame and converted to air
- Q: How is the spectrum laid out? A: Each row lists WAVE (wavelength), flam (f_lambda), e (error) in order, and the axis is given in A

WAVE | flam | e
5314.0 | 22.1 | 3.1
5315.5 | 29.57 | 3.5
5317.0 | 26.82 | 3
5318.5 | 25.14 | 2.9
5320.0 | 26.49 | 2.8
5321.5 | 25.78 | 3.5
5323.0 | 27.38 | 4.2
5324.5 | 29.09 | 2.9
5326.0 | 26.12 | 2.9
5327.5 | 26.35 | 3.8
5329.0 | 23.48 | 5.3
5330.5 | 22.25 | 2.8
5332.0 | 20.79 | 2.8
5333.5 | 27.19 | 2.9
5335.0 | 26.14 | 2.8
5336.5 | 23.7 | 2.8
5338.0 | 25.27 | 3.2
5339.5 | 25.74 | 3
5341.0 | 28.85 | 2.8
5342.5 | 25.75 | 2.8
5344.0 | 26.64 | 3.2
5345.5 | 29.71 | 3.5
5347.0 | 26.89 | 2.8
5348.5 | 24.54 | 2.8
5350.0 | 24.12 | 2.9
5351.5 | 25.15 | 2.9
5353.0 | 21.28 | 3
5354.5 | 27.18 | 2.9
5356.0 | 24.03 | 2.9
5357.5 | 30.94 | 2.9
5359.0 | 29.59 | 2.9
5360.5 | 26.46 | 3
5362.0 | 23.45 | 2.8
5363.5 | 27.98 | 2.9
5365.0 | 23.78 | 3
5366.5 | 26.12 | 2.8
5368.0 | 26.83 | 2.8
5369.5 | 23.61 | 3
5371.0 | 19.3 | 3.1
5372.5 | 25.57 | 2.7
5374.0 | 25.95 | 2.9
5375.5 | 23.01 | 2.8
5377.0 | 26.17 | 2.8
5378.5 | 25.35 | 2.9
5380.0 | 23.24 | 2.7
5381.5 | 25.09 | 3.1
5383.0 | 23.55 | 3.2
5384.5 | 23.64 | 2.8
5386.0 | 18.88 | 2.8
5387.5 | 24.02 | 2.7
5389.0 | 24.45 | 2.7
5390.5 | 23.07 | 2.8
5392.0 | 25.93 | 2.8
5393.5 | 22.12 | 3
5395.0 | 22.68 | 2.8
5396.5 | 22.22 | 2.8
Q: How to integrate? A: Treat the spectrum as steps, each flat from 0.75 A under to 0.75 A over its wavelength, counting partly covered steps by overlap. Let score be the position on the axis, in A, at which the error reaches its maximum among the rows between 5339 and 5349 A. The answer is 5345.5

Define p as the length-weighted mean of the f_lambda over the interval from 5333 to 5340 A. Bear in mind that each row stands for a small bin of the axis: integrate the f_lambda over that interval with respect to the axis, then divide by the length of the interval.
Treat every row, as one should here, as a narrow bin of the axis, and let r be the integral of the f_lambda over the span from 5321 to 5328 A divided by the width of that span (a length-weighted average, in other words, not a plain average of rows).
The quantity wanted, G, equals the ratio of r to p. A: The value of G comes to 1.06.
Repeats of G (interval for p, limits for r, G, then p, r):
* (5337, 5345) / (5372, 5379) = 0.95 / 26.5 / 25.2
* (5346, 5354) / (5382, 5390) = 0.93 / 24.6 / 23.0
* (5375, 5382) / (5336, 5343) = 1.05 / 24.6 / 25.9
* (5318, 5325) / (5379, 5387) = 0.86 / 26.8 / 23.0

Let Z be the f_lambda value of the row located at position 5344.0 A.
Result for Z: 26.64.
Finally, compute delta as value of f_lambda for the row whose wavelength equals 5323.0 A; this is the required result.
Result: 27.38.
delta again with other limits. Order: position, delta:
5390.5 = 23.07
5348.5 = 24.54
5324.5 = 29.09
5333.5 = 27.19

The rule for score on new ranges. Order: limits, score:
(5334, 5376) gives 5345.5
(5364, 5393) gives 5383.0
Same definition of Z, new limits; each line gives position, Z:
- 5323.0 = 27.38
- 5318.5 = 25.14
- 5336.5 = 23.7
